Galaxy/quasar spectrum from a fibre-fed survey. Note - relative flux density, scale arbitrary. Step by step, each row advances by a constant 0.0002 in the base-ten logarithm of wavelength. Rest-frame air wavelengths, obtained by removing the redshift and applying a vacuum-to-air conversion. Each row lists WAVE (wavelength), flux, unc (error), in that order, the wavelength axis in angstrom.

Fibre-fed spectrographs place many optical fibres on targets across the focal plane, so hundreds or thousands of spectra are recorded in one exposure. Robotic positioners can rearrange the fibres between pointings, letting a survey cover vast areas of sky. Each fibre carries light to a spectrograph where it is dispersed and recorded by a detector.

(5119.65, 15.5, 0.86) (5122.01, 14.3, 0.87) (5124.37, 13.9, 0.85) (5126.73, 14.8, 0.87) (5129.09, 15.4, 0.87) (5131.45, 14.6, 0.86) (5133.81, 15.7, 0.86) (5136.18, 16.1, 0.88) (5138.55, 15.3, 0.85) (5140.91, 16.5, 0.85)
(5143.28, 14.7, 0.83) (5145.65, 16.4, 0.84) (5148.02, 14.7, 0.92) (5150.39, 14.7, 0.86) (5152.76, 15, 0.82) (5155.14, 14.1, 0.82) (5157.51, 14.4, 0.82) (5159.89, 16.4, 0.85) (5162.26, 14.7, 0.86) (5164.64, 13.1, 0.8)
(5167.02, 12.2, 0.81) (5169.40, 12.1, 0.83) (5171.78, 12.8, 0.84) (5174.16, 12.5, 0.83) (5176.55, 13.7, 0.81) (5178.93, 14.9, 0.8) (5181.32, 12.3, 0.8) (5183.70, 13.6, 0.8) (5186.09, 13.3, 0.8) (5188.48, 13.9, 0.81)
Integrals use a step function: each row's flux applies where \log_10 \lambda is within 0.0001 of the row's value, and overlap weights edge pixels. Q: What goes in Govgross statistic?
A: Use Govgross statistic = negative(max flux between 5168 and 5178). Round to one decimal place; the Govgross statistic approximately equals -13.7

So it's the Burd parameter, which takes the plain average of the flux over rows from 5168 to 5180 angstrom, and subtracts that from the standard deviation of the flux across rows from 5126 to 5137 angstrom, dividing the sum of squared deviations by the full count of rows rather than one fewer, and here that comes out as -12.6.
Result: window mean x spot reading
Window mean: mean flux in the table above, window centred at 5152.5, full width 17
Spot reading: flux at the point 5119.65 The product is 234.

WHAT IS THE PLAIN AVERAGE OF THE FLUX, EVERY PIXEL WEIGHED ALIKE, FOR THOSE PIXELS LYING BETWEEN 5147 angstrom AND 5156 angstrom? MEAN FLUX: 14.6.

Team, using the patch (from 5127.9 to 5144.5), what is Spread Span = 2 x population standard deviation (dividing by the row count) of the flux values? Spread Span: 1.3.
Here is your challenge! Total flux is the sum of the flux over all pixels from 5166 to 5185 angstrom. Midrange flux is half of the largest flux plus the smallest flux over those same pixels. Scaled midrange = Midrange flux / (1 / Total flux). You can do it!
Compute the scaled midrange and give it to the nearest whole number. 1405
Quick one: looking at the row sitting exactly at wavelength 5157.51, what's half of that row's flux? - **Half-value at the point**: 7.2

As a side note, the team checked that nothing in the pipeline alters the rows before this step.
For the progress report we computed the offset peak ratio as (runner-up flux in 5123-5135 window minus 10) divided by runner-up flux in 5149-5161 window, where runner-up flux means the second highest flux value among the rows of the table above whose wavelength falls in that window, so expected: 0.36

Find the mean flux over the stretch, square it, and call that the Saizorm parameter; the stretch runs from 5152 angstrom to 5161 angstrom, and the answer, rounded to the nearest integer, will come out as 224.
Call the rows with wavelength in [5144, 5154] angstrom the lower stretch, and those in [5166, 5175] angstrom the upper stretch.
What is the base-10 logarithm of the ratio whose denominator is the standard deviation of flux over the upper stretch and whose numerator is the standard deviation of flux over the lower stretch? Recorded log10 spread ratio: 0.4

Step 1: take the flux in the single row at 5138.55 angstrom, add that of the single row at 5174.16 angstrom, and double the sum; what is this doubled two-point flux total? 56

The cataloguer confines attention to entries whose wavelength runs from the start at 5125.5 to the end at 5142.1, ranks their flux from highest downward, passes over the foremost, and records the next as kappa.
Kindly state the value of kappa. 16.1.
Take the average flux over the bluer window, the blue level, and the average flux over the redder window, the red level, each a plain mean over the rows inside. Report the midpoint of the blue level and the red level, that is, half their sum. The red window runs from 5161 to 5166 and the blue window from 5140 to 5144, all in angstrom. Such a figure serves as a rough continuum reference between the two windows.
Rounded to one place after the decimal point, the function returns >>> 14.8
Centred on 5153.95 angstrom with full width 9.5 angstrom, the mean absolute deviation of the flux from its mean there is 0.30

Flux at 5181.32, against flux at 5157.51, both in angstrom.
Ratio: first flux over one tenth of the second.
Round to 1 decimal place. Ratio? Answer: 8.5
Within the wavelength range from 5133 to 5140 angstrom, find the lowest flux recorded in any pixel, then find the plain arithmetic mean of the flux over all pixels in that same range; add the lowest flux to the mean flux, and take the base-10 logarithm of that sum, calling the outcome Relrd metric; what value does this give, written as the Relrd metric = 1.49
